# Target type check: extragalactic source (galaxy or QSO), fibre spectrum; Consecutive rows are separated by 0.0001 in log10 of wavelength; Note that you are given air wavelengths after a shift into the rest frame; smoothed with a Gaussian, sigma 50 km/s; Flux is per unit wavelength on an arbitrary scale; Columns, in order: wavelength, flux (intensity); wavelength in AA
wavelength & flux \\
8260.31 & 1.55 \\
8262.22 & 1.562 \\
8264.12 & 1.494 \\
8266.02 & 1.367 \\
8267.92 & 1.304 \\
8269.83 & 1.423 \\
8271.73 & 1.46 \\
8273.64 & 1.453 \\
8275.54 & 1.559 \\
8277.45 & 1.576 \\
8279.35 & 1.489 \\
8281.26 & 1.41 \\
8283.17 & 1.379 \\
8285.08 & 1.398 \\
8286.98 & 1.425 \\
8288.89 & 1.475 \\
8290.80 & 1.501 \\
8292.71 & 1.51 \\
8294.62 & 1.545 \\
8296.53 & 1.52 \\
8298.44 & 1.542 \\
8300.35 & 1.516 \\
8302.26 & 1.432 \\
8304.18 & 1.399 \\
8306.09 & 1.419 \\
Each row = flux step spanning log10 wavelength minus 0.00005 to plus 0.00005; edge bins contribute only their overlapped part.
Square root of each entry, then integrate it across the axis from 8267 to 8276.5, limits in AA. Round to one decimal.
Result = 11.4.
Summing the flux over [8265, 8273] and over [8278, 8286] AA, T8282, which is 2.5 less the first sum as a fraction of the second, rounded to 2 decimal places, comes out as 1.52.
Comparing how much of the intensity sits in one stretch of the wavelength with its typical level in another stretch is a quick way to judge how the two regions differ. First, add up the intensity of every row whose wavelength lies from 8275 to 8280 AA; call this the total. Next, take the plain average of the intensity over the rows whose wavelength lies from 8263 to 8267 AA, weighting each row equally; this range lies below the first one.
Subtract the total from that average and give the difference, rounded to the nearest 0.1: -3.2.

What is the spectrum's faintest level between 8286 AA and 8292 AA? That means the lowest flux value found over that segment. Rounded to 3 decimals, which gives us 1.425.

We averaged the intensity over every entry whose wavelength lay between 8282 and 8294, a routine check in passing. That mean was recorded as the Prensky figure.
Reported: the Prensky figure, 1.45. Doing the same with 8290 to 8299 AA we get 1.52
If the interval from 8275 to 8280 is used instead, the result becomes 1.54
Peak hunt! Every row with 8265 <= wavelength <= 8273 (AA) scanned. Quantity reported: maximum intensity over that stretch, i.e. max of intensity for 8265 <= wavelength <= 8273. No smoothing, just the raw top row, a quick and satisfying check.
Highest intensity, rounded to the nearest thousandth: 1.460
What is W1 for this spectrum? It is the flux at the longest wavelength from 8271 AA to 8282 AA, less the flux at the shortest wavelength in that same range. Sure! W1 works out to -0.05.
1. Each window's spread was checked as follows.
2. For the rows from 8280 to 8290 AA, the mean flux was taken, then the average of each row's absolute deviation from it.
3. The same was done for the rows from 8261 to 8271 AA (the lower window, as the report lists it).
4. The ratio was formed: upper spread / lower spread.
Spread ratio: 0.33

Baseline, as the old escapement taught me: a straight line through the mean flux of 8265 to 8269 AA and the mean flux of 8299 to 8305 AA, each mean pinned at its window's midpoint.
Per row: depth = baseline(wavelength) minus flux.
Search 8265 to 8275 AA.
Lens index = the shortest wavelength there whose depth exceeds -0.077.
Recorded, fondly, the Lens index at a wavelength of 8266.02 AA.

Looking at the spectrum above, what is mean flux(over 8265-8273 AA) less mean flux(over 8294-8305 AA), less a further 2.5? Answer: -2.60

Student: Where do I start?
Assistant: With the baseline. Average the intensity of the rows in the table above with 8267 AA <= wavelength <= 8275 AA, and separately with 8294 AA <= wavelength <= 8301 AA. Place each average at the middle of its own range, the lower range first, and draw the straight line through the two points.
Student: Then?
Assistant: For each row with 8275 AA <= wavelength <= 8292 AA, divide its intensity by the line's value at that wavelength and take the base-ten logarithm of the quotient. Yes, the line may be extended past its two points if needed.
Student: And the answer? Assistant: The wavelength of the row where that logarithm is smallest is 8283.17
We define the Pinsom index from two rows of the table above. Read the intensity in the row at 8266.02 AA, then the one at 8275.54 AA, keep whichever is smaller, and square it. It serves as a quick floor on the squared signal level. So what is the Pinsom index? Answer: 1.87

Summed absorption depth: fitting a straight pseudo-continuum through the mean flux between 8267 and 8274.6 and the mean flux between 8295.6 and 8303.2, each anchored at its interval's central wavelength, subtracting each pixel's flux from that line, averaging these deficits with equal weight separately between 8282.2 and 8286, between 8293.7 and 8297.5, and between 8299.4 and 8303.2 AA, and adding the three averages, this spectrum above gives 0.06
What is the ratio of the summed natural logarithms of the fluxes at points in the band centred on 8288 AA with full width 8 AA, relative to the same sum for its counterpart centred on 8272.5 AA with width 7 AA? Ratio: 0.96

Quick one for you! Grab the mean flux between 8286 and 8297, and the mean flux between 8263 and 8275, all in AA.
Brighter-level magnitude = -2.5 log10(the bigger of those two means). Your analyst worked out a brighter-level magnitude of -0.437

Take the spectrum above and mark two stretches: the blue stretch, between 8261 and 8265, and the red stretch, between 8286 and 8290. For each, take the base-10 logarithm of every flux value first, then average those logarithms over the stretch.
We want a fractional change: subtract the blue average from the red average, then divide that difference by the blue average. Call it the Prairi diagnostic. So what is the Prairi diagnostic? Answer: -0.12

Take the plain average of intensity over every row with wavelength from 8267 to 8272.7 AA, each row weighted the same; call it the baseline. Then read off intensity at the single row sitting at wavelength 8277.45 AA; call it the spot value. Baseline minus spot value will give -0.18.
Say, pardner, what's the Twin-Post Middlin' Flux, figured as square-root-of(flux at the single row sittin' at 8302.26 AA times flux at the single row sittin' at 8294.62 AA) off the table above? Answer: 1.49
